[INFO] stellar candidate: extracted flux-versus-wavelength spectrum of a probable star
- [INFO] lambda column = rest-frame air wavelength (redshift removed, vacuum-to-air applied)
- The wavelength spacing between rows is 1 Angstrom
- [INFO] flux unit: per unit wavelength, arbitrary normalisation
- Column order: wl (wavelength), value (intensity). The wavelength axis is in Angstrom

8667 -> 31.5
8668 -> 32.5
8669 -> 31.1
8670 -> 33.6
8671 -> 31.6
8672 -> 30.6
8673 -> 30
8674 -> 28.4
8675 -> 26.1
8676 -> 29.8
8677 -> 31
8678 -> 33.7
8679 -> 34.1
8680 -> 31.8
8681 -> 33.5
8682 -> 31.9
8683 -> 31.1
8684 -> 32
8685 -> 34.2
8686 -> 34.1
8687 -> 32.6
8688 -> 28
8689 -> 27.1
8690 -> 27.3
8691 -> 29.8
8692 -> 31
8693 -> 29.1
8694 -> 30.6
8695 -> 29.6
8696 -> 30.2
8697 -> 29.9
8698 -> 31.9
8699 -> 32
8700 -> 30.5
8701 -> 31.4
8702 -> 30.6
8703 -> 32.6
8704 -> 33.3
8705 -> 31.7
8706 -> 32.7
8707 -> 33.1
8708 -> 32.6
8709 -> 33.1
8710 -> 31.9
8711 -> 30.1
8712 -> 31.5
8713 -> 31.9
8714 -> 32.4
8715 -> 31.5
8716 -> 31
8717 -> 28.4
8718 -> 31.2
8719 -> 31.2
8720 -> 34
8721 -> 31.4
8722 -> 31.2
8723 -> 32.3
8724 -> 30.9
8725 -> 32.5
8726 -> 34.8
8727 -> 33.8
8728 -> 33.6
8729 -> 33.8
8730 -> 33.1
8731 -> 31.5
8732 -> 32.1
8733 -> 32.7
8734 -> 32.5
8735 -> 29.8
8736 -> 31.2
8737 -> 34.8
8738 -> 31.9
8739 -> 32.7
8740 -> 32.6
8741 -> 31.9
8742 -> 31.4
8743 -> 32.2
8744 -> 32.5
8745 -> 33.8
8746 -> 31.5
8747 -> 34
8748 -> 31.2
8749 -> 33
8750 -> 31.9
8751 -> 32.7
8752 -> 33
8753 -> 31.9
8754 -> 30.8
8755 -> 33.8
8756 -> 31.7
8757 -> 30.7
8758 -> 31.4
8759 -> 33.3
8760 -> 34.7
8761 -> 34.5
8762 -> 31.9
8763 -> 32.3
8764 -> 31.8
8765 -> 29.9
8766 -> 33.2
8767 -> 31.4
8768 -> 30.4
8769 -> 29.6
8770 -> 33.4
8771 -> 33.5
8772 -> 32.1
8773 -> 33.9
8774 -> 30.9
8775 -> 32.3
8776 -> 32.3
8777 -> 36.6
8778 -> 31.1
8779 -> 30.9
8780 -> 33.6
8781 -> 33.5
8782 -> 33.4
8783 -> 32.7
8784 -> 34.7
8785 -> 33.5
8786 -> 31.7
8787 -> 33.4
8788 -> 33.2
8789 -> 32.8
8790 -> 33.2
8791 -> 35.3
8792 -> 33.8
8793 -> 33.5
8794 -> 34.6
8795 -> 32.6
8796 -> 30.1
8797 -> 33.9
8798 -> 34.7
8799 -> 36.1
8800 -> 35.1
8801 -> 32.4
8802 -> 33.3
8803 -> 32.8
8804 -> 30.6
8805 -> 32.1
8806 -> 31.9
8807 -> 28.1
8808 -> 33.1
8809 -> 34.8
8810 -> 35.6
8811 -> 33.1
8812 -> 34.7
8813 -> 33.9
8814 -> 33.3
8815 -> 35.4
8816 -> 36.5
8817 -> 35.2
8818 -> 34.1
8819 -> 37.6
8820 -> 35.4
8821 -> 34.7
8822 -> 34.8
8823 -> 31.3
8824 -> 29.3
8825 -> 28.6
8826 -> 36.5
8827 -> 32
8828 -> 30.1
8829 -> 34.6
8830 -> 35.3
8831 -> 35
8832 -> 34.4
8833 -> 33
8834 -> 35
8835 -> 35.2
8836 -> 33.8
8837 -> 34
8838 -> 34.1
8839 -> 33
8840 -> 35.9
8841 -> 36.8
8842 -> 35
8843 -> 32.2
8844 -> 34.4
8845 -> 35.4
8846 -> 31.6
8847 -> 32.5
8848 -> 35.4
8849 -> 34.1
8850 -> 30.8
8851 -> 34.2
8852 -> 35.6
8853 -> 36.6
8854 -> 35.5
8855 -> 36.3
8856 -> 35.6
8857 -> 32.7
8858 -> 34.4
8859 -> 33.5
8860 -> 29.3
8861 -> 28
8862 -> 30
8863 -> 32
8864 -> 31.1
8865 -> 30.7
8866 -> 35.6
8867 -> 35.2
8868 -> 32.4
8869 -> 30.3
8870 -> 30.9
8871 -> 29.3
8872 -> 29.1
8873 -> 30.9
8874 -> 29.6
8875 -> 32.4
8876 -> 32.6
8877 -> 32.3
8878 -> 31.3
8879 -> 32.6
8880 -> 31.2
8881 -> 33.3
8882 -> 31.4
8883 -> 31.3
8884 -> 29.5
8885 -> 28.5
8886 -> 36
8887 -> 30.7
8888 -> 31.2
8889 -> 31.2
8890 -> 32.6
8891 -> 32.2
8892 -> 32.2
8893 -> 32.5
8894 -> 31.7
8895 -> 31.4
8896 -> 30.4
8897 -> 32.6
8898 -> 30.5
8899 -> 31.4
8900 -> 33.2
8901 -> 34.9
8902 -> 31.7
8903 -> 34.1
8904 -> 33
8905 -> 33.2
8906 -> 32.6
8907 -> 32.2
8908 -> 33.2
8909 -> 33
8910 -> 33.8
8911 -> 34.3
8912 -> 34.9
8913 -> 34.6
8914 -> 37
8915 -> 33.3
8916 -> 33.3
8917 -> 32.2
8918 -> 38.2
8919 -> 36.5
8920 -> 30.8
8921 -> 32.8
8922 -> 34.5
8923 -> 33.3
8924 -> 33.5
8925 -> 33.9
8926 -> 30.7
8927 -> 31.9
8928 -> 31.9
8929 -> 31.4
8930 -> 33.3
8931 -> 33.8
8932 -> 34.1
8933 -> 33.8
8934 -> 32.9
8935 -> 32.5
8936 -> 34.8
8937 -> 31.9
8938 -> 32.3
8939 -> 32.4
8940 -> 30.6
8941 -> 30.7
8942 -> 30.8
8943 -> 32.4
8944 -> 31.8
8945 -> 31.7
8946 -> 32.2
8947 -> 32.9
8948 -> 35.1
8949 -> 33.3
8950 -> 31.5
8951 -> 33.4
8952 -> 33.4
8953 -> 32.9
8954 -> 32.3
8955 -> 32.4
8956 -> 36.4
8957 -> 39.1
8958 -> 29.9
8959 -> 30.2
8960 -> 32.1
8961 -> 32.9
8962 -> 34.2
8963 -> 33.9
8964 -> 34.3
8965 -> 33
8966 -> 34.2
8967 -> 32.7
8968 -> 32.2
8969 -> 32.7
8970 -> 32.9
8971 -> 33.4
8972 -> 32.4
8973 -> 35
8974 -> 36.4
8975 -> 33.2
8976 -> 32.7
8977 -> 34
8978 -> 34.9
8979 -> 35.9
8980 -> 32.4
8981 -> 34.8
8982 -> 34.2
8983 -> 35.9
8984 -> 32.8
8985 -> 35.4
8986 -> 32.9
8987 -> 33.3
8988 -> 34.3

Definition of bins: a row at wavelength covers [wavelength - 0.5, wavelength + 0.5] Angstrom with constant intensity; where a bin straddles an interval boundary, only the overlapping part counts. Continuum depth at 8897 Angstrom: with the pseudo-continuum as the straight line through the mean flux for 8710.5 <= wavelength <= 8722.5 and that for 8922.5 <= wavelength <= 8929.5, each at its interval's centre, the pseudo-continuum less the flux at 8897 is -0.4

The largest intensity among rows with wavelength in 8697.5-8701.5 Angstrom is 32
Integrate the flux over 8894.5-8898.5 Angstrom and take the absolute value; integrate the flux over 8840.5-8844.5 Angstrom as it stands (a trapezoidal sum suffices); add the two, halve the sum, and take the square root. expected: 11.5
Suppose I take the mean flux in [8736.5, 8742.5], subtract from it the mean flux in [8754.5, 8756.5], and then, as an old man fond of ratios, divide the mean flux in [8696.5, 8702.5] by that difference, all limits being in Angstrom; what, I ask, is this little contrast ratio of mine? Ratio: -155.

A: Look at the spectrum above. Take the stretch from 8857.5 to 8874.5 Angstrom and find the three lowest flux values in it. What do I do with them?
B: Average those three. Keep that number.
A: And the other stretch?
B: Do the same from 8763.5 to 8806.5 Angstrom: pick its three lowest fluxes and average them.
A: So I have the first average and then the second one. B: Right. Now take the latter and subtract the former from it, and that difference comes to 1.1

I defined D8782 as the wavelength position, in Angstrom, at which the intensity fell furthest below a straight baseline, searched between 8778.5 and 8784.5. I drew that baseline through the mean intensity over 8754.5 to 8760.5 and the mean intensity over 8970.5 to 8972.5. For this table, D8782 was 8779 Angstrom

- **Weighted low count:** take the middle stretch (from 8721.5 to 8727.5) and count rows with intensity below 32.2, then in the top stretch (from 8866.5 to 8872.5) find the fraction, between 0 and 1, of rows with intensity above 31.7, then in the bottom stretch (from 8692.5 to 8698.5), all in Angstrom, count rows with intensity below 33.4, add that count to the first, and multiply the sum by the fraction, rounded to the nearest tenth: 2.7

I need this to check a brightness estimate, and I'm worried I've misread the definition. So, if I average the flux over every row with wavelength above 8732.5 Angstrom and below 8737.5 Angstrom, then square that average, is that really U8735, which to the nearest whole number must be 1037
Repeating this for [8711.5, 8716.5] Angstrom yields 1002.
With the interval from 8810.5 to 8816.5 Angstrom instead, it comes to 1189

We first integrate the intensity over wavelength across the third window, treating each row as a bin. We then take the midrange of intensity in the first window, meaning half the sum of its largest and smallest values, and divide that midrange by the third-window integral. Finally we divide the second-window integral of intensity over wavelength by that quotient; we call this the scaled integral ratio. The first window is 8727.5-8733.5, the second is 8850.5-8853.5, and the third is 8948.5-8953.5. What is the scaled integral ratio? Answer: 536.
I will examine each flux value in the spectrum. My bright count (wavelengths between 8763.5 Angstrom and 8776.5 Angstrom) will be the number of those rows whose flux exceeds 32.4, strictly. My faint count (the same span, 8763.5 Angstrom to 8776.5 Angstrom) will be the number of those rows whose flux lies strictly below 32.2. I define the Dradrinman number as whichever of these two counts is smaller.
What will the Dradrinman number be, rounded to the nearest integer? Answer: 4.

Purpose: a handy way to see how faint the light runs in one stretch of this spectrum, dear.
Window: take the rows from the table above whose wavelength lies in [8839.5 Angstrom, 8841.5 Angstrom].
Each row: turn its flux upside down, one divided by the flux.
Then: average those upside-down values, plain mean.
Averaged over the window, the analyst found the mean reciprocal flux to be 0.0275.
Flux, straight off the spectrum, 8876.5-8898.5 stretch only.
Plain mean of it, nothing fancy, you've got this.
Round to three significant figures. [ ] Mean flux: 31.7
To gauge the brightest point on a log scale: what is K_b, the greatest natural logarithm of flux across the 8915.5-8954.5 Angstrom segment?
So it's 3.64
